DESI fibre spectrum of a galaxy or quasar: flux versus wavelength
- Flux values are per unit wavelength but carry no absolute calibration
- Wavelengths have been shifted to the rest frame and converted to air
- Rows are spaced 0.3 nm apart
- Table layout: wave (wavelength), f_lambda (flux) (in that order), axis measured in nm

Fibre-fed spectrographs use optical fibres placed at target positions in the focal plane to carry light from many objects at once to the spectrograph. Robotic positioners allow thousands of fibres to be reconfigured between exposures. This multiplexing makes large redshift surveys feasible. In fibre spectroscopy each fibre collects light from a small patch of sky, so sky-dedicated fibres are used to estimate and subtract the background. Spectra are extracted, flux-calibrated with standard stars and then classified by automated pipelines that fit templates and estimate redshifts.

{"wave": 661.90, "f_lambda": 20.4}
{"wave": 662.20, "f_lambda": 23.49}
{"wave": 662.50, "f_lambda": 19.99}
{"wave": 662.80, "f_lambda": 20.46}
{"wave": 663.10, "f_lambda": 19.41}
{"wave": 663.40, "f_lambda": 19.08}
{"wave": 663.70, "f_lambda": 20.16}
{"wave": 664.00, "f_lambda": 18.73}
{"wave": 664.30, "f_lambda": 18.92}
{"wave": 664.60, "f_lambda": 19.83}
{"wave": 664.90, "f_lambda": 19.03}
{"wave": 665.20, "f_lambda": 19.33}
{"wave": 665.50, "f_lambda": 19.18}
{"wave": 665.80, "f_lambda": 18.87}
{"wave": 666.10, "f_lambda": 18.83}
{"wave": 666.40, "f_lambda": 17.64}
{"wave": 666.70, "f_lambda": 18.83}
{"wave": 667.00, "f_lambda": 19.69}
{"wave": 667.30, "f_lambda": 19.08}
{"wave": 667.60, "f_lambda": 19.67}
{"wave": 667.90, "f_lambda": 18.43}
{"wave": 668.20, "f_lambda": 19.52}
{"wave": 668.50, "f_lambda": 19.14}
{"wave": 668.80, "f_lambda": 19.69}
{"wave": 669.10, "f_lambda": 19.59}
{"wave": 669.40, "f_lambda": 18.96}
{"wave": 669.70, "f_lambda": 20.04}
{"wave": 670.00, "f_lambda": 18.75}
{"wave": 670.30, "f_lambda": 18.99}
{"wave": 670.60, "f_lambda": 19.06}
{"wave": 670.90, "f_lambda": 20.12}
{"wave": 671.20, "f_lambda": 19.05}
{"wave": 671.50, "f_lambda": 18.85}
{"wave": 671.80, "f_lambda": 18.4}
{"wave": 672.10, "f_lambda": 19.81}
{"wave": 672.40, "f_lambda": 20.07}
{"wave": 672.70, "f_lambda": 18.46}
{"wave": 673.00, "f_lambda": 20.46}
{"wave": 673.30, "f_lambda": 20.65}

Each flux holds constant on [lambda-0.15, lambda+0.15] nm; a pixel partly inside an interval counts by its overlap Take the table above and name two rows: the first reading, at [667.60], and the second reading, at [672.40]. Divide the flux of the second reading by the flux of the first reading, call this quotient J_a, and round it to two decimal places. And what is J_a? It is 1.02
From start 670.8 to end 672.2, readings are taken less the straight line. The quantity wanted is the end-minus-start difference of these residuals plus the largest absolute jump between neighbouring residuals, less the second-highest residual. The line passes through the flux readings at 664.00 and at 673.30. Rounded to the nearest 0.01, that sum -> 1.38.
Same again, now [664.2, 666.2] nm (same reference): 0.05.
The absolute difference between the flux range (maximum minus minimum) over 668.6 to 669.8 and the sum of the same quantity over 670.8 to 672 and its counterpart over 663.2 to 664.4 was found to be 2.1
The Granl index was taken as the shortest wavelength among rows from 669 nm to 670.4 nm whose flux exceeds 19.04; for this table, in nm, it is 669.10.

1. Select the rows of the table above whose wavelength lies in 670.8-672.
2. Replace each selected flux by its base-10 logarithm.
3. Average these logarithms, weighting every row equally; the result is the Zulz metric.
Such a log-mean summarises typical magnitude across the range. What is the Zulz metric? 1.28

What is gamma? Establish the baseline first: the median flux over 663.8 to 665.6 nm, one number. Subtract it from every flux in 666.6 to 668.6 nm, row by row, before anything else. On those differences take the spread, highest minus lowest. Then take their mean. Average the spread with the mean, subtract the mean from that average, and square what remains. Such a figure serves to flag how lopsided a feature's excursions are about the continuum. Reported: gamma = 0.34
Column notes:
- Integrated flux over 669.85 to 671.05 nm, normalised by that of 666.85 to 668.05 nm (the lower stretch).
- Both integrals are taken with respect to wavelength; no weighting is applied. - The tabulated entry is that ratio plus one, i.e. 2.00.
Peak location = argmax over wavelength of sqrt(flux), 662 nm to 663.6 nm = 662.20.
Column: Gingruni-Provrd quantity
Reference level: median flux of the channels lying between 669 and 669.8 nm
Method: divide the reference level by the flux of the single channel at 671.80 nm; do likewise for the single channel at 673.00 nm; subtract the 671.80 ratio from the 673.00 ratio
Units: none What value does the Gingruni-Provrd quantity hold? -0.11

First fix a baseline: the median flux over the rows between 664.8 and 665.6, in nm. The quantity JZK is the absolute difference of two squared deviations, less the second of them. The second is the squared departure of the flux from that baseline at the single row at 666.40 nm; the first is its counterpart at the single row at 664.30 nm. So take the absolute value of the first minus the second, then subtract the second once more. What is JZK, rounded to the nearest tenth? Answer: -0.1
